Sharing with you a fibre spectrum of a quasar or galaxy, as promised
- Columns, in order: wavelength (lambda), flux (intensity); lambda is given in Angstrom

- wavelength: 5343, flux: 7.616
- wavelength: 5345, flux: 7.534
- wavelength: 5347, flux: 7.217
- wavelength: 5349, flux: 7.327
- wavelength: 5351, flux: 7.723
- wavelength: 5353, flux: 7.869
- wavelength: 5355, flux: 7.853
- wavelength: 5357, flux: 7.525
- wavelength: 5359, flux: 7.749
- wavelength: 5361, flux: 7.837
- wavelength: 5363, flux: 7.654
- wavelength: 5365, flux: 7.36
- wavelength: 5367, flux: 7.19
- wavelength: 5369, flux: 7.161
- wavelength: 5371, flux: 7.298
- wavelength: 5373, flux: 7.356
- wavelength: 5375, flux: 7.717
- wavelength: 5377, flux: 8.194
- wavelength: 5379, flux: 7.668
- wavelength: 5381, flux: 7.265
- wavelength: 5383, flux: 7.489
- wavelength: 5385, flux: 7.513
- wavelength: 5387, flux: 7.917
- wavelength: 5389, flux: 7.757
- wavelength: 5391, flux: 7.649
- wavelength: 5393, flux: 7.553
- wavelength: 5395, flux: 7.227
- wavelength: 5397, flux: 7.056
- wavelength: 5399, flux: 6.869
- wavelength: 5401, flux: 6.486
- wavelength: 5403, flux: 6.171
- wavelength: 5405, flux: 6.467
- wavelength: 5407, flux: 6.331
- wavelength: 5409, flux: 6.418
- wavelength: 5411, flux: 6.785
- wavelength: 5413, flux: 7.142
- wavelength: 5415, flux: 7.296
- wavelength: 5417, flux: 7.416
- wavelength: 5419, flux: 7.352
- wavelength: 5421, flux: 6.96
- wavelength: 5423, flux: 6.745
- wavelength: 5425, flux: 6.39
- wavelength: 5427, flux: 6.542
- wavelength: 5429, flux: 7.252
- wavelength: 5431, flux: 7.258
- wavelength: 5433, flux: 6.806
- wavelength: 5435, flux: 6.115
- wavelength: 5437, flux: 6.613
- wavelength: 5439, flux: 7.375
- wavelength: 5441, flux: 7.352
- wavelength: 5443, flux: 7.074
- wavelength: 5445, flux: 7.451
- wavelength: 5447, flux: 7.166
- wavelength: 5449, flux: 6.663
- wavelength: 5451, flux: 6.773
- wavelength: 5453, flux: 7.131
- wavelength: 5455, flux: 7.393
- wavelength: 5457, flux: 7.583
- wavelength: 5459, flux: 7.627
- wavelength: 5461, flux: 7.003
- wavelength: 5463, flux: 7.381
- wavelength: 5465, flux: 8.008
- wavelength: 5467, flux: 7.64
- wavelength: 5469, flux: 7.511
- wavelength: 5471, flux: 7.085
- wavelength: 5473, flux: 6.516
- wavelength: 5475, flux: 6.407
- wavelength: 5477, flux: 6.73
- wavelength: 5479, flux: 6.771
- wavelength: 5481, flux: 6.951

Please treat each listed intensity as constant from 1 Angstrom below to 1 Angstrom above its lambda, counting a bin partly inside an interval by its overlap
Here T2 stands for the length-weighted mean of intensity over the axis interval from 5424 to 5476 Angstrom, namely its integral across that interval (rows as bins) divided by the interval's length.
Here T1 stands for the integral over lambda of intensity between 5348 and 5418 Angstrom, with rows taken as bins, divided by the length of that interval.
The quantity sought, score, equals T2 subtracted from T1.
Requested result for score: 0.2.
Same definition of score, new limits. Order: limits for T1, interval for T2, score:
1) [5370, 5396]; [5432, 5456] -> 0.6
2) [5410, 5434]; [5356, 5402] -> -0.5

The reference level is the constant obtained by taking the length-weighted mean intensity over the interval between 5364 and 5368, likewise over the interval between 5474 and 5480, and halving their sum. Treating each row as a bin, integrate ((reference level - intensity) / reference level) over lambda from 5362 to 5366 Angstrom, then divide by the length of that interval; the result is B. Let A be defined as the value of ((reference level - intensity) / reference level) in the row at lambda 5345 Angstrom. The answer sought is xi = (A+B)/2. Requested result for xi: -0.081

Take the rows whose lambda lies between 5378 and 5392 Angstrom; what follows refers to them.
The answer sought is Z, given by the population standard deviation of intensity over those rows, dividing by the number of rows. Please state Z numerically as 0.19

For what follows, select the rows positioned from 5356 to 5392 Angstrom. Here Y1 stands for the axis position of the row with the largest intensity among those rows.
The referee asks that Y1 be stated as 5377 Angstrom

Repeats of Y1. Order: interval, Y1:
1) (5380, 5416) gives 5387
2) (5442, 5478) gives 5465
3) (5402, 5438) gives 5417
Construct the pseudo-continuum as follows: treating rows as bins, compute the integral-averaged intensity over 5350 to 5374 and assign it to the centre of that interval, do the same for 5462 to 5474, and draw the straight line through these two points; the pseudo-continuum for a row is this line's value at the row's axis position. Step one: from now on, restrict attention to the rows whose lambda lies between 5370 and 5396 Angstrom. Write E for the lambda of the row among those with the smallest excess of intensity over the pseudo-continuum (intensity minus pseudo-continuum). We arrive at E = 5395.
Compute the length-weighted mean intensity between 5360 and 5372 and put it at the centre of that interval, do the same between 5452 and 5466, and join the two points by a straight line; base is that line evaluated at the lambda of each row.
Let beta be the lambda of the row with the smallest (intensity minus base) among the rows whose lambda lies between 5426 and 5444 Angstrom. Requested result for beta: 5435 Angstrom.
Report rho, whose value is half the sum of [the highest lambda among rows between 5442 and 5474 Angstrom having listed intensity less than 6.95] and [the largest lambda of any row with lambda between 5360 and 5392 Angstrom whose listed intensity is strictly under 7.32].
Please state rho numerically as 5427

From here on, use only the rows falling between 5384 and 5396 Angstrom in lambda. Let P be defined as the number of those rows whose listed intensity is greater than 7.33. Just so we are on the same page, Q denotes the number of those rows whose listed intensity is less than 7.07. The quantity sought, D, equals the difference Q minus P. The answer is -5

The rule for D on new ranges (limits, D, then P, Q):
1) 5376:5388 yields -5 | 5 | 0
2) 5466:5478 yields 1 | 2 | 3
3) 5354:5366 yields -6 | 6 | 0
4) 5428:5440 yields 2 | 1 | 3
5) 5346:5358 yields -4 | 4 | 0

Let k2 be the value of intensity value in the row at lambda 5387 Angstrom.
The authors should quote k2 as 7.917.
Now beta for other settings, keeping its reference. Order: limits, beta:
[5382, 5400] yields 5399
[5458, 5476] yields 5475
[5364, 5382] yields 5369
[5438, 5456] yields 5449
